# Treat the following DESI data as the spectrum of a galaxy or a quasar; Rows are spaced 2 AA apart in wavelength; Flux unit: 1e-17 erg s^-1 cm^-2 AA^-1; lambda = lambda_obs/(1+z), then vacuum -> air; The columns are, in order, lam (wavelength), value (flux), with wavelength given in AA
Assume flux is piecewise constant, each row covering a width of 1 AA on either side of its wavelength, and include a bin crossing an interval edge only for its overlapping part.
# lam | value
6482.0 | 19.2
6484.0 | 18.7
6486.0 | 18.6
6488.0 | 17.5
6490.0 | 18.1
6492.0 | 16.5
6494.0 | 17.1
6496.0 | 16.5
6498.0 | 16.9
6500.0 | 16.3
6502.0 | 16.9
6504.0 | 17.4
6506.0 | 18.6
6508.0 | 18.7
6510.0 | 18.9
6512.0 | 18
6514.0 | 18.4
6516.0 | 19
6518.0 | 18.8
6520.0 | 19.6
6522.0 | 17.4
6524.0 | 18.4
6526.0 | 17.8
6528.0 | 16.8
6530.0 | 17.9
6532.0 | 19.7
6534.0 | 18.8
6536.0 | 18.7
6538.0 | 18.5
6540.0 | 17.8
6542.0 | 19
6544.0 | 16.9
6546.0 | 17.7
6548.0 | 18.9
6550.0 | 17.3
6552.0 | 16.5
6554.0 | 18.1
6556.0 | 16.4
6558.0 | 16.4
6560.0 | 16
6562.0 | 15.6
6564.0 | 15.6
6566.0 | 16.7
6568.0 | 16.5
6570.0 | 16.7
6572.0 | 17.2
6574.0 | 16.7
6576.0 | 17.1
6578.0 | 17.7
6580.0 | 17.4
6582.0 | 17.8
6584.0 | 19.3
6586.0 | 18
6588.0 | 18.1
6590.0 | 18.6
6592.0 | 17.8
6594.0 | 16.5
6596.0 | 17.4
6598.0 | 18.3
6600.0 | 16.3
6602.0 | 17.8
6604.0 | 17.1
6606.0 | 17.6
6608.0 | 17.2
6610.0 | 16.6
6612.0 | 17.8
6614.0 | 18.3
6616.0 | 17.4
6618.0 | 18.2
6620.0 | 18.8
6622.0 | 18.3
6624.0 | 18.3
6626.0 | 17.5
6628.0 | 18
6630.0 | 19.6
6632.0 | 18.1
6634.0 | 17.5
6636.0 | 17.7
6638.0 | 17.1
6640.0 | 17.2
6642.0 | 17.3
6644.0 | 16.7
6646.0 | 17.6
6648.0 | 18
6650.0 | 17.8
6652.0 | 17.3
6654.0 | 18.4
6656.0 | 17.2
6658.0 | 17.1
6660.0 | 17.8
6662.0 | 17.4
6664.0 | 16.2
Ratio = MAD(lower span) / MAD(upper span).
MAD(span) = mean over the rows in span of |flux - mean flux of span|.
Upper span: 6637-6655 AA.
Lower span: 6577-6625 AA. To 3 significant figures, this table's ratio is 1.33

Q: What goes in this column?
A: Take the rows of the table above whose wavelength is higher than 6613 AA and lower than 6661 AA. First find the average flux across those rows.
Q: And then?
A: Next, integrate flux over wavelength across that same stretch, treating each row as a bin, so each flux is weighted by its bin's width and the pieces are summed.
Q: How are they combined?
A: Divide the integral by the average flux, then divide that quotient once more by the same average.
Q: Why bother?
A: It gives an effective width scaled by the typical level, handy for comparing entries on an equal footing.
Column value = 2.70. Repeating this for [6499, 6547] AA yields 2.64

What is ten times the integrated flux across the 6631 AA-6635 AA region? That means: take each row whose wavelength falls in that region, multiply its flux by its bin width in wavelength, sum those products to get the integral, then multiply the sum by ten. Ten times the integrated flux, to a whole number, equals 712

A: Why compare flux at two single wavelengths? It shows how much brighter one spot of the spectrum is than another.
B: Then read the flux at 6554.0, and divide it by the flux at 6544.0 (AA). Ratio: 1.07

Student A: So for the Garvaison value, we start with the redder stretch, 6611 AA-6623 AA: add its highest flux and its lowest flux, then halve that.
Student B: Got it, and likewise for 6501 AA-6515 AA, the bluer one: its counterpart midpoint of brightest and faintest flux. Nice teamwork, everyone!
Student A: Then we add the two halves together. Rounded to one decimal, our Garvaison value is 36.0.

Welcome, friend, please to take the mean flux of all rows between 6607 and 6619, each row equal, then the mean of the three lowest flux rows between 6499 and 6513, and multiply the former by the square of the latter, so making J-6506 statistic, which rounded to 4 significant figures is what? 5002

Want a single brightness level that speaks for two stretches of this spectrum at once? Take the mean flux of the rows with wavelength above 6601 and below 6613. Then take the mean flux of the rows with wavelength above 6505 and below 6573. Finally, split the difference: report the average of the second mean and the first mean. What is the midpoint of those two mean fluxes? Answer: 17.5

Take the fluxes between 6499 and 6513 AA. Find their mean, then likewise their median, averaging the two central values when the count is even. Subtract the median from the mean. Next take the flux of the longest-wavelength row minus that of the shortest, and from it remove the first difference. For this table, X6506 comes 1.9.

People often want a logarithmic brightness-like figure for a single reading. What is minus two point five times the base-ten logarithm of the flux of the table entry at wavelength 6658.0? -3.08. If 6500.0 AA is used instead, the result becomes -3.03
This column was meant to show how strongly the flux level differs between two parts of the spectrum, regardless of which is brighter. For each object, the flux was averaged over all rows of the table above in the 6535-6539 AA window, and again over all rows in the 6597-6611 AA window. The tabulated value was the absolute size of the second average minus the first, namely 1.3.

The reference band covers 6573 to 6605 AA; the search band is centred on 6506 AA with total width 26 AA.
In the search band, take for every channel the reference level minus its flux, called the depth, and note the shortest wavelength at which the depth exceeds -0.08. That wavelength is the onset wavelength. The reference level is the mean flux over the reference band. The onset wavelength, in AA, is 6494.0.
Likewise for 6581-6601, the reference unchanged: 6594.0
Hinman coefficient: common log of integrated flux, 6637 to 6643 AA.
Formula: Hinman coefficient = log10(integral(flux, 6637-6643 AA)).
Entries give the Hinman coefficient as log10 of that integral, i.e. 2.01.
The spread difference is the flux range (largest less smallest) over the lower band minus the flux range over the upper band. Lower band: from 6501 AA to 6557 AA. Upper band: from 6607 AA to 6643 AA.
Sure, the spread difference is 0.3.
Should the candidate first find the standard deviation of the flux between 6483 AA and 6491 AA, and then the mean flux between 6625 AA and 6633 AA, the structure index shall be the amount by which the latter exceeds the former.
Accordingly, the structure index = 17.8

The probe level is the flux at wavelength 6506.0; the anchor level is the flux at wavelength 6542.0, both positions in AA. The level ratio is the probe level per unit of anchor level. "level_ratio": 0.98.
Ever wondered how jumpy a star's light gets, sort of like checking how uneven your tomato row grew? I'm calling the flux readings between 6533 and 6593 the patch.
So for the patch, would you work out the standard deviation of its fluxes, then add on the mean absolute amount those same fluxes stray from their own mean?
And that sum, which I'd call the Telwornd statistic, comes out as 1.9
